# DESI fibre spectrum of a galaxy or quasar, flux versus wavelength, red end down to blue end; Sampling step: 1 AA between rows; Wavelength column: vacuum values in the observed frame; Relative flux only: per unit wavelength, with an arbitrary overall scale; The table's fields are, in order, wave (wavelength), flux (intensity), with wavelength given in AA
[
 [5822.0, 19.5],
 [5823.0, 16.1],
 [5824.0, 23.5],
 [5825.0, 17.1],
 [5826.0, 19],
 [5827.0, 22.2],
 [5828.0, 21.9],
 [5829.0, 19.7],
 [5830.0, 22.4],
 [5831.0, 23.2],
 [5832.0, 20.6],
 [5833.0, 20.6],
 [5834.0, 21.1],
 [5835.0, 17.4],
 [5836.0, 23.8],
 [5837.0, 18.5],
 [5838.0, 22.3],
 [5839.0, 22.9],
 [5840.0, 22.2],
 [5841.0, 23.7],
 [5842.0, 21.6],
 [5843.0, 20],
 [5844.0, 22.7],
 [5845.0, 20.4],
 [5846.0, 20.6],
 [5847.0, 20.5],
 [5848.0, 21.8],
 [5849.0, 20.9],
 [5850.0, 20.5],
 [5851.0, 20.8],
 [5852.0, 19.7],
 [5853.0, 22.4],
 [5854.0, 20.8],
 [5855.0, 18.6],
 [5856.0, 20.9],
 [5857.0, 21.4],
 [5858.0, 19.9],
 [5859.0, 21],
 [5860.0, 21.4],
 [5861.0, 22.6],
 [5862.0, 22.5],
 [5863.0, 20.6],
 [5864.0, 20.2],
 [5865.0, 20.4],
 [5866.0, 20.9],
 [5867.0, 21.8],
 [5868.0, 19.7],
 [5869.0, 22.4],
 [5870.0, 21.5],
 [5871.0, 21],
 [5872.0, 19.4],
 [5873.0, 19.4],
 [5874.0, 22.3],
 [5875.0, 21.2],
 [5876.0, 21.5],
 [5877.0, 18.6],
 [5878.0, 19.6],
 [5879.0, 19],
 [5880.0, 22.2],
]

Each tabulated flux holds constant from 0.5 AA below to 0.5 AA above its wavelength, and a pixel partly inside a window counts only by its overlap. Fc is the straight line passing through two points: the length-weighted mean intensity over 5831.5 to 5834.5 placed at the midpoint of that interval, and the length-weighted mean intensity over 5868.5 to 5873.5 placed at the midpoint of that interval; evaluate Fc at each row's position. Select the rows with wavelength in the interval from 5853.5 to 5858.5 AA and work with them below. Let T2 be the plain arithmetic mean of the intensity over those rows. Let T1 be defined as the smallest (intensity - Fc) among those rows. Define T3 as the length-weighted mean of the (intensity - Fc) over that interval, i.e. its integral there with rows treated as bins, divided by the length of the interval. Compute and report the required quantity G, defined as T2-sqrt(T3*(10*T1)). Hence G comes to 17.3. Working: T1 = -2.2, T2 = 20.3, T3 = -0.43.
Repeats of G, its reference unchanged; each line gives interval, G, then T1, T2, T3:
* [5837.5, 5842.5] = 18.7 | 0.8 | 22.5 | 1.78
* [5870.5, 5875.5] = 19.6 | -1.3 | 20.7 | -0.08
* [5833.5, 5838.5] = 18.4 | -3.4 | 20.6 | -0.14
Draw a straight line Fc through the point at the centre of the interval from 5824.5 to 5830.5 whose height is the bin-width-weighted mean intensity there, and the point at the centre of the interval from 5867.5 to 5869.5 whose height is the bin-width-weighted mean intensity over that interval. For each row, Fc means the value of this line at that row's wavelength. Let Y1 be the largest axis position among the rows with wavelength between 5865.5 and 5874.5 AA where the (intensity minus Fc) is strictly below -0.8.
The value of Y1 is 5873.0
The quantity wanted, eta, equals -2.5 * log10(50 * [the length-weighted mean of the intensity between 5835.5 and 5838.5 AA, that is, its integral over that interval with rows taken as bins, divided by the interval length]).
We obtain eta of -7.58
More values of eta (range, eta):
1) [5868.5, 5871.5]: -7.59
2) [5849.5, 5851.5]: -7.53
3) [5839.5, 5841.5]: -7.65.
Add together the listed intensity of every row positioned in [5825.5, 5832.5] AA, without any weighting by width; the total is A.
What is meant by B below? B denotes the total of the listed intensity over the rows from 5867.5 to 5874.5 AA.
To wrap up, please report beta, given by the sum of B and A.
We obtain 295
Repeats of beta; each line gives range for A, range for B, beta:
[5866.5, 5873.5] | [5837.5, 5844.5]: 301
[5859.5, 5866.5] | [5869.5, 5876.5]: 295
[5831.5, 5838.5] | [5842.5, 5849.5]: 291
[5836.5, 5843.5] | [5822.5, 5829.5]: 291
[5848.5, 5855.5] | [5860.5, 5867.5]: 293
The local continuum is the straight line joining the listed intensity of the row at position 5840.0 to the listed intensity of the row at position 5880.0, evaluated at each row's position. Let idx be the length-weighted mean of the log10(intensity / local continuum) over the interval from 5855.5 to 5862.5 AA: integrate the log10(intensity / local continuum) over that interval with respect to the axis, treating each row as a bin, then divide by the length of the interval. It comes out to -0.017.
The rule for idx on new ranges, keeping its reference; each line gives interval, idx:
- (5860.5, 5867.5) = -0.019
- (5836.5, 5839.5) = -0.021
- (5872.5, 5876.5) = -0.023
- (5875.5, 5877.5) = -0.045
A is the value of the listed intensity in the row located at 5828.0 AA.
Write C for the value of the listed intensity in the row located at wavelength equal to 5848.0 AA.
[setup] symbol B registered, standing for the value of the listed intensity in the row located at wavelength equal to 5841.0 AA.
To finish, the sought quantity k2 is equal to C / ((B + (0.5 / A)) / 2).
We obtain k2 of 1.84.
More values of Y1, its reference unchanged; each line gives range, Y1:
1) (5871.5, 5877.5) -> 5877.0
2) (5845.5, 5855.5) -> 5855.0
